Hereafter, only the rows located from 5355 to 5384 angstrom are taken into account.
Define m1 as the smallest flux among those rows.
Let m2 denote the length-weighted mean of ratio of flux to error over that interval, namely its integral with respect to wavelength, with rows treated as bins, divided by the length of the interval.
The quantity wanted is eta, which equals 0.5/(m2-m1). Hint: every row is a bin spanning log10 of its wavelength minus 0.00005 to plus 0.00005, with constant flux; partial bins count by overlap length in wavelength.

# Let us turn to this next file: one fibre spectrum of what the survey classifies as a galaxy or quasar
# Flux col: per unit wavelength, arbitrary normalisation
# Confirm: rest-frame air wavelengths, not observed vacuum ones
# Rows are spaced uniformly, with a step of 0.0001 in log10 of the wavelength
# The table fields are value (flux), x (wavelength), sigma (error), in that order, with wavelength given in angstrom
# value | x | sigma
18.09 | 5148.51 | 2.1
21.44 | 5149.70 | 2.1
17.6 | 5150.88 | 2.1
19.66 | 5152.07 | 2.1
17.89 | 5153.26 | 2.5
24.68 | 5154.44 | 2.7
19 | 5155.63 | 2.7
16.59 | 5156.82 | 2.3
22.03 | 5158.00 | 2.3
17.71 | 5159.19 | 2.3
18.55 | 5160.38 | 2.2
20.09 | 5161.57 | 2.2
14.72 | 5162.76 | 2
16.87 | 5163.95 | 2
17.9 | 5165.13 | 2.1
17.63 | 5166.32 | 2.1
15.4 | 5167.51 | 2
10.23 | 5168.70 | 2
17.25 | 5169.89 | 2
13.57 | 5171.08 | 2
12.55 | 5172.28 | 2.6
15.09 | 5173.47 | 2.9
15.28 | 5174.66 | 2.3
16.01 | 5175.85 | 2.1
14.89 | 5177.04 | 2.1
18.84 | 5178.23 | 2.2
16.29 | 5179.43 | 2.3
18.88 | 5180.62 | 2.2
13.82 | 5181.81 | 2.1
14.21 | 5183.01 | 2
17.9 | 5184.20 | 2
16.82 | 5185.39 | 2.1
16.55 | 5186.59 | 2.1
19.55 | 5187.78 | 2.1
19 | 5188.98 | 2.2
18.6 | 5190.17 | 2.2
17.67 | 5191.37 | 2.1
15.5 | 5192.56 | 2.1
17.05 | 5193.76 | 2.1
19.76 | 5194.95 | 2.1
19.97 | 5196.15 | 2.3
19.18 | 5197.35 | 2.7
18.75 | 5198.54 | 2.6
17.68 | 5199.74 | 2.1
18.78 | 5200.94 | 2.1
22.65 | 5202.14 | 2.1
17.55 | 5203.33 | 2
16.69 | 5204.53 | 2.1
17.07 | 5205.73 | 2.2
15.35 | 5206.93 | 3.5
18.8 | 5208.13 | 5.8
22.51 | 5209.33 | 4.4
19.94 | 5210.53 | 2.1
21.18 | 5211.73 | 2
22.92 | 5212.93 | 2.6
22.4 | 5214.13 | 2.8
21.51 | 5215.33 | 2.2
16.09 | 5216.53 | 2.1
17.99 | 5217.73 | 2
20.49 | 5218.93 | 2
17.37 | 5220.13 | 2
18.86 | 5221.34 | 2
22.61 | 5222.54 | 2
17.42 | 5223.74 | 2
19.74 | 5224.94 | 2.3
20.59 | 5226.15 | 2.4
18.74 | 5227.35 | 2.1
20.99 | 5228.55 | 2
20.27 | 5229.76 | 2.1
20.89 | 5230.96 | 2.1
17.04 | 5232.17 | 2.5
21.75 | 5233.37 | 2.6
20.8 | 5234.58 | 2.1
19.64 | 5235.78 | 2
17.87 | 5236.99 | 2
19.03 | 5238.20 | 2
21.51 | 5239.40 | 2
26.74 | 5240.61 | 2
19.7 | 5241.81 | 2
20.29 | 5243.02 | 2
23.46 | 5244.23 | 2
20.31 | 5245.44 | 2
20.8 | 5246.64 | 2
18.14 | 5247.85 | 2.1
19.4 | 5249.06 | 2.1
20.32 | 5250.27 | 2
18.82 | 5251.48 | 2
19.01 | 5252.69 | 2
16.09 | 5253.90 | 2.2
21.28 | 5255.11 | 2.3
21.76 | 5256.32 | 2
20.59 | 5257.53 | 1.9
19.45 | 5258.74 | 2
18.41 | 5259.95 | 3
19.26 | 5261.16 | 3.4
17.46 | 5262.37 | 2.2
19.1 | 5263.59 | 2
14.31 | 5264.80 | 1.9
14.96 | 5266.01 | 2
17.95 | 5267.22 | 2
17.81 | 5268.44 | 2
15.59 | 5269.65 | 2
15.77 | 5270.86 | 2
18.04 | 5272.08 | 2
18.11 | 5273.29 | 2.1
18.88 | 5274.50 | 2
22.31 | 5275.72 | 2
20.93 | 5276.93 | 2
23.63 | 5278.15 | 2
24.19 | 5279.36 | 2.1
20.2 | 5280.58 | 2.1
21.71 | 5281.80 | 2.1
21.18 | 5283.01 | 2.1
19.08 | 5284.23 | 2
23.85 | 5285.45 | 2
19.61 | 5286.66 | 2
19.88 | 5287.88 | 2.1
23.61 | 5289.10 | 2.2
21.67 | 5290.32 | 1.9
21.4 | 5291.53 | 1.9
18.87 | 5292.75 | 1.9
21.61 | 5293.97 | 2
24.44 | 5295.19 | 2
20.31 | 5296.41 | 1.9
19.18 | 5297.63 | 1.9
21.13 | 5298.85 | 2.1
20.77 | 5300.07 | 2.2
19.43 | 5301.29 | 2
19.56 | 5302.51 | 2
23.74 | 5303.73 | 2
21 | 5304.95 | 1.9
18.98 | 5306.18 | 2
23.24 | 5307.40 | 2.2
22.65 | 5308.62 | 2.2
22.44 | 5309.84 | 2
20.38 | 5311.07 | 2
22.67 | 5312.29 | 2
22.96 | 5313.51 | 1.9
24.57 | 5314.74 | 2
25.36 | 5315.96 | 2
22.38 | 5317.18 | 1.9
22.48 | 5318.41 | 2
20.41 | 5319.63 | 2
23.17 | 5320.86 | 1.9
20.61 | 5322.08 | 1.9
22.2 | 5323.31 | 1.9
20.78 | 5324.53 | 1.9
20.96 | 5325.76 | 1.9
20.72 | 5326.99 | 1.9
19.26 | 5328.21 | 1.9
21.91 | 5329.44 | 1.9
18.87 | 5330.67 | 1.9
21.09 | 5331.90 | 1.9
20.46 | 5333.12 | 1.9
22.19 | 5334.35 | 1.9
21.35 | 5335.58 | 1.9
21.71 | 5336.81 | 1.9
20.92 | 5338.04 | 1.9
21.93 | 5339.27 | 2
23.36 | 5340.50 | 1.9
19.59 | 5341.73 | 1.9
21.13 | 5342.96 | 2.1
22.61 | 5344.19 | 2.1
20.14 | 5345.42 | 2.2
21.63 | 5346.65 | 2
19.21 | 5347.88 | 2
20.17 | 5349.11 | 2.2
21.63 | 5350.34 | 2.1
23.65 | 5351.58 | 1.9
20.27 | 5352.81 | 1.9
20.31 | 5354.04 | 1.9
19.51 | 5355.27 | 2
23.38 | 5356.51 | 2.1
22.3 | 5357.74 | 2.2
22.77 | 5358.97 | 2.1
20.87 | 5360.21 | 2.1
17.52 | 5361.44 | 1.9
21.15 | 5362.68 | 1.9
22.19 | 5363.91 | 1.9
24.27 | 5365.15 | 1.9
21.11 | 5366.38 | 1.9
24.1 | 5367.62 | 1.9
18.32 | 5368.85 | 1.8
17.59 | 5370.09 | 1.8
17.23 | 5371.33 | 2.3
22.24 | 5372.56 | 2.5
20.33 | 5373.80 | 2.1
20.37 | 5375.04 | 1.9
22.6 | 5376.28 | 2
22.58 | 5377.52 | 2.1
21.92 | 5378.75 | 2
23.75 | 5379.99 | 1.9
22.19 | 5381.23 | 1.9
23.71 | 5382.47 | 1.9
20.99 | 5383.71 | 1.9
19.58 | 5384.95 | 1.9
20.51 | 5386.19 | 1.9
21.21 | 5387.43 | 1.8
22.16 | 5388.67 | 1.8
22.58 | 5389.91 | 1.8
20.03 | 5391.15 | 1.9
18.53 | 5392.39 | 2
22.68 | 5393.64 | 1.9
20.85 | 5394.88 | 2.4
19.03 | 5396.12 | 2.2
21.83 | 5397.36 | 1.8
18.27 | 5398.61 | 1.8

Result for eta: -0.077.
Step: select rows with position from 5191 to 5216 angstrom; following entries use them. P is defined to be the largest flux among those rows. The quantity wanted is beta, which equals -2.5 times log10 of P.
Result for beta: -3.40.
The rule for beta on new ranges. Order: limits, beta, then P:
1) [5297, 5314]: -3.44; 23.74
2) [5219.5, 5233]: -3.39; 22.61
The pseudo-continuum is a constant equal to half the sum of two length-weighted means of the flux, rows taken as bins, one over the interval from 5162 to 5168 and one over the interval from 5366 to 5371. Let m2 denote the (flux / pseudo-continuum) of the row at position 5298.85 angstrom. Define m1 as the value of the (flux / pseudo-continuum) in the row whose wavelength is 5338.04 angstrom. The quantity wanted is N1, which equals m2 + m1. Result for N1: 2.29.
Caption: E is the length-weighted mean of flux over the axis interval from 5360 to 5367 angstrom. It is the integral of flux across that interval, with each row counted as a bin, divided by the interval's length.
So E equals 21.2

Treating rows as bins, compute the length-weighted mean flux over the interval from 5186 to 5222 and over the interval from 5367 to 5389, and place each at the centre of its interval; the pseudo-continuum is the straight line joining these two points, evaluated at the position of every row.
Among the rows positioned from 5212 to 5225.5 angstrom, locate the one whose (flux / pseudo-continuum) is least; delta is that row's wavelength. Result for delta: 5216.53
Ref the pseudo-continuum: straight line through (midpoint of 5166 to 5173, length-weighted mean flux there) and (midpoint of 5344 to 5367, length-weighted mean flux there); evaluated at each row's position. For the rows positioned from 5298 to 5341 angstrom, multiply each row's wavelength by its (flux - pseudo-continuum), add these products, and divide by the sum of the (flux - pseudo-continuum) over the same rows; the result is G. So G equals 5316.0 angstrom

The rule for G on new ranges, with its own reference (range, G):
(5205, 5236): 5220.6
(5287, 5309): 5297.7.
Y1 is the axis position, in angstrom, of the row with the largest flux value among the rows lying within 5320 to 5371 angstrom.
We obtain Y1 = 5365.15 angstrom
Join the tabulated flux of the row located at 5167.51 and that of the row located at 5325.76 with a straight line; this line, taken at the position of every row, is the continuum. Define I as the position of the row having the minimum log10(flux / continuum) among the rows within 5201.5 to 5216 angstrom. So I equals 5206.93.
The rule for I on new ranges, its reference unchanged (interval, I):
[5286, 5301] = 5292.75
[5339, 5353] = 5347.88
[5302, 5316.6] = 5306.18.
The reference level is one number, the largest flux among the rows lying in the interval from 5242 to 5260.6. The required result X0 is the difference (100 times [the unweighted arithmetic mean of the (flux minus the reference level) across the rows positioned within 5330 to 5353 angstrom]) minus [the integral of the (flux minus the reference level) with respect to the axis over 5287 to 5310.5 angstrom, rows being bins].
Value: -178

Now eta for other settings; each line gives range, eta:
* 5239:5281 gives -0.103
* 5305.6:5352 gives -0.063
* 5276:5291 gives -0.059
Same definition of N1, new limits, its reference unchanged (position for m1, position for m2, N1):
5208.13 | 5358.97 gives 2.27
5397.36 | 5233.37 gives 2.38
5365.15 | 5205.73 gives 2.25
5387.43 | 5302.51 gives 2.22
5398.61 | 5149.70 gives 2.17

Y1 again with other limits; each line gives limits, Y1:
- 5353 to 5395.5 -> 5365.15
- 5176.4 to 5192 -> 5187.78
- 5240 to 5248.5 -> 5240.61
